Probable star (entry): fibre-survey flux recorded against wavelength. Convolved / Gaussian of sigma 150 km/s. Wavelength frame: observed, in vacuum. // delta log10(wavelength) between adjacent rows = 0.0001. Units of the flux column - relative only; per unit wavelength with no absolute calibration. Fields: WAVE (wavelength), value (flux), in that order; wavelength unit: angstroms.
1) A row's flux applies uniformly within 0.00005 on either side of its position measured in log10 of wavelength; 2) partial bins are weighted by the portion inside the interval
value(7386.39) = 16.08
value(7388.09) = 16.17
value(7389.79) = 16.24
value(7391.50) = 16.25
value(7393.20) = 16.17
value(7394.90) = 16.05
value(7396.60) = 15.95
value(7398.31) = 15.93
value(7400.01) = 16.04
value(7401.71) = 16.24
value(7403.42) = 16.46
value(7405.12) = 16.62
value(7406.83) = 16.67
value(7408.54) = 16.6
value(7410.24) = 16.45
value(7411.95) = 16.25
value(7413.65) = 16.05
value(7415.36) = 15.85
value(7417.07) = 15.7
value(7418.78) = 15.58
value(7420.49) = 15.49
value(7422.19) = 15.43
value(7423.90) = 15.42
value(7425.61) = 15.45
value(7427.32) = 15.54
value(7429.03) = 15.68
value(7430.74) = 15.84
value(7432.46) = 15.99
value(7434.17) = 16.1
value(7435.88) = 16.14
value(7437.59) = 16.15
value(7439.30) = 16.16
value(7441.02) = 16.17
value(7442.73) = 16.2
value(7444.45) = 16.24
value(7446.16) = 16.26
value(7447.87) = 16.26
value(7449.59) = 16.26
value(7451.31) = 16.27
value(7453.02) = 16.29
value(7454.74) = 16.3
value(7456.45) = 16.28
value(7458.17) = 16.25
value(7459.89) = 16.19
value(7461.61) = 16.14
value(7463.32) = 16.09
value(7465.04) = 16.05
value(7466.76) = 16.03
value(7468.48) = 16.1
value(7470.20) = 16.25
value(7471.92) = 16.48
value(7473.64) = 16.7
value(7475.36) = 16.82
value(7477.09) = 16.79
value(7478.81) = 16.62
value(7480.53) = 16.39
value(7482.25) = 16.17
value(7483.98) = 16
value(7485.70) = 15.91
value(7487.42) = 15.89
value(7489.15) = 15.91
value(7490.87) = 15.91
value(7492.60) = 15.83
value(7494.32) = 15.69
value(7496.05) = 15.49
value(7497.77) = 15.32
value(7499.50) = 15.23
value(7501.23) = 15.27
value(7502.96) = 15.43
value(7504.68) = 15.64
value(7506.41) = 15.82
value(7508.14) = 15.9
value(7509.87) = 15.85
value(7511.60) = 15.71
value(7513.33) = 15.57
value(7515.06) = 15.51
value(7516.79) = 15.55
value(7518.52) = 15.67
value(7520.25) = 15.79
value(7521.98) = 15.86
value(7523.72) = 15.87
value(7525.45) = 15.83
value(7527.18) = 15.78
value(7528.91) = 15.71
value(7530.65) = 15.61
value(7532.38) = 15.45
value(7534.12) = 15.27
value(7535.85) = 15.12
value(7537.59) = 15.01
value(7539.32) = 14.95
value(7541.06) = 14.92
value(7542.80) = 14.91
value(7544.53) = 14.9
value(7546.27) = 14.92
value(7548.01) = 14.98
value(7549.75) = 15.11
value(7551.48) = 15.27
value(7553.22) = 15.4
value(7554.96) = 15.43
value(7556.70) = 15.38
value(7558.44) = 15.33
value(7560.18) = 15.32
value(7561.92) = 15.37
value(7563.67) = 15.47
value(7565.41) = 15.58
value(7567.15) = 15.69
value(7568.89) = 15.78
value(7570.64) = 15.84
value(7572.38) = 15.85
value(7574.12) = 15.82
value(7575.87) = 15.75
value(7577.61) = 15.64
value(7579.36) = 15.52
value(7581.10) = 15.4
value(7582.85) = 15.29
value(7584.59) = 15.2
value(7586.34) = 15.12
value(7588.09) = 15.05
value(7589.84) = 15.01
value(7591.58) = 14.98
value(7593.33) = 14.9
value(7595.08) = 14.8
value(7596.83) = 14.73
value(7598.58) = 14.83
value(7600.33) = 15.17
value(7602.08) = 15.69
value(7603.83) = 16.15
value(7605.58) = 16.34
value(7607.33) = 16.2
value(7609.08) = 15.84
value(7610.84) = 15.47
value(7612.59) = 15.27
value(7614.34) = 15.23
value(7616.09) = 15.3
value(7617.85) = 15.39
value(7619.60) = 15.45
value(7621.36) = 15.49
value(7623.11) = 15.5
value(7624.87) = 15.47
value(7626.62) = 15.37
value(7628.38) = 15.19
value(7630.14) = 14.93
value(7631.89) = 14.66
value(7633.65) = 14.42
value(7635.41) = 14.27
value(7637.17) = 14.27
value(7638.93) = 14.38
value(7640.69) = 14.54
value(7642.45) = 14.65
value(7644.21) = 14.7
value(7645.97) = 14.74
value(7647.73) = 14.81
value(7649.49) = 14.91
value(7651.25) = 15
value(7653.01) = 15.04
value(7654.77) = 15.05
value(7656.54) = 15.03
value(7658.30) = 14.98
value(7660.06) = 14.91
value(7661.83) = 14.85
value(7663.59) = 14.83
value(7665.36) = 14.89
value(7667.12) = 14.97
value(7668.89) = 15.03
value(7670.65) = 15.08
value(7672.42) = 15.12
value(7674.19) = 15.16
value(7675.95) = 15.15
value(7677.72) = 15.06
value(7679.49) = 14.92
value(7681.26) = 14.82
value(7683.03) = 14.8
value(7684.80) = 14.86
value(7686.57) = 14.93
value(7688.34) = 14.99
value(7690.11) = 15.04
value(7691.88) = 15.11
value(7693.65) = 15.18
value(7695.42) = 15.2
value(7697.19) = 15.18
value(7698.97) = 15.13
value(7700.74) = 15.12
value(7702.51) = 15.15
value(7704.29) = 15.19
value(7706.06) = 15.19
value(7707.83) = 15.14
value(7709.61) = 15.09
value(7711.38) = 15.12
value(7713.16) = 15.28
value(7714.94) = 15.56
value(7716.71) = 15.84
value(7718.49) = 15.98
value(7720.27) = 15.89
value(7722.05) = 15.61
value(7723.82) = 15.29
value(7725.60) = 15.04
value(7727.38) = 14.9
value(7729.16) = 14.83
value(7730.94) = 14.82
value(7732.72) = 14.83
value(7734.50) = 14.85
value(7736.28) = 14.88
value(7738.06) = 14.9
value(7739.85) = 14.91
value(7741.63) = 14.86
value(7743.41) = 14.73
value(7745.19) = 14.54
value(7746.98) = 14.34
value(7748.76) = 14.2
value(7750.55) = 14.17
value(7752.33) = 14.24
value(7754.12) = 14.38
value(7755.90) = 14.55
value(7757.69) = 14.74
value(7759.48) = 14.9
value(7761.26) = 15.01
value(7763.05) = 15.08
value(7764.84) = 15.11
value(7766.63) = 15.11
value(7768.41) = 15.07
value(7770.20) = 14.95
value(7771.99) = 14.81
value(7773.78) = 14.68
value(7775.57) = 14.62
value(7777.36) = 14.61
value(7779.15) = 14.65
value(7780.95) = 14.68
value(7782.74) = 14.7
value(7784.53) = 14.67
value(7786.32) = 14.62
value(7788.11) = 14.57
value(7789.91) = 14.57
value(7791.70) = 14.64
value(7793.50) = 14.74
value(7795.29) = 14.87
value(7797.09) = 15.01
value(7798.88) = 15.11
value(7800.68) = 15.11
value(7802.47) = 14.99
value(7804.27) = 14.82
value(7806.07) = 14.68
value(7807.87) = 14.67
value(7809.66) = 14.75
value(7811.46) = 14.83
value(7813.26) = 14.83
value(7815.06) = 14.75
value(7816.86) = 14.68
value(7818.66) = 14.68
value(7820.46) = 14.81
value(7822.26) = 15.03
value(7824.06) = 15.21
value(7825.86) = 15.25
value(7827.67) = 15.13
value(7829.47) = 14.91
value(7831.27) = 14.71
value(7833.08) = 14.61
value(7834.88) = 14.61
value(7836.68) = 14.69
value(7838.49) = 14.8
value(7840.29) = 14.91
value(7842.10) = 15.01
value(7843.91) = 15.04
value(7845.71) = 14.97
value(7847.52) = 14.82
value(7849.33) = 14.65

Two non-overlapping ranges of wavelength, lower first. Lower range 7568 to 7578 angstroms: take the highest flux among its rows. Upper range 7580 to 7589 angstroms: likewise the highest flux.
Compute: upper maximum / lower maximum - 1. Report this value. -0.03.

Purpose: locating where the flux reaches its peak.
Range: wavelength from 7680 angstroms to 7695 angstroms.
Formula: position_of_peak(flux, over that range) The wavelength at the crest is 7693.65 angstroms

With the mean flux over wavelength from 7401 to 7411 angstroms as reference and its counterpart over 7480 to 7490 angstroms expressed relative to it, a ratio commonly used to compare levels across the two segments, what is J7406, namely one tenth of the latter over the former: 0.097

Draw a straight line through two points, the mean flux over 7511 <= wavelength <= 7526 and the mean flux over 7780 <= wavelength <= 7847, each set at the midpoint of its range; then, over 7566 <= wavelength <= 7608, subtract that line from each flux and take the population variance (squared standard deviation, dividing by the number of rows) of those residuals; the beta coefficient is 0.21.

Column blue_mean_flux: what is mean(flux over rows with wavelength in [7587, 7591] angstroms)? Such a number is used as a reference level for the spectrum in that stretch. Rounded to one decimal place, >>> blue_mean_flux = 15.0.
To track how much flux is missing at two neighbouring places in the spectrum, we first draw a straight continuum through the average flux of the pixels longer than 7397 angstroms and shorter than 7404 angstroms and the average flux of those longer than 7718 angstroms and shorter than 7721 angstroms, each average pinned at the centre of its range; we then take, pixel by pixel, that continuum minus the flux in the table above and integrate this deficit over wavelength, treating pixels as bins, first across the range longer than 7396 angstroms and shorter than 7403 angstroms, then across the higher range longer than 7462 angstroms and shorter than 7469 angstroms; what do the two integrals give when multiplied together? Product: 0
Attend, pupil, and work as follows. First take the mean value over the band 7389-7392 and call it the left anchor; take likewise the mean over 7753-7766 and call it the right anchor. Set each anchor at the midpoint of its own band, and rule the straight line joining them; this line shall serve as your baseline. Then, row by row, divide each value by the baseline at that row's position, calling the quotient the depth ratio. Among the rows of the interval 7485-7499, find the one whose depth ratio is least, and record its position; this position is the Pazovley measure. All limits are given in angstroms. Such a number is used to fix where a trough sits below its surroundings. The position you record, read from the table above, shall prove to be 7497.77 angstroms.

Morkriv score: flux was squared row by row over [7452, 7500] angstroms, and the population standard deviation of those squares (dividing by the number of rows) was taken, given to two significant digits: 12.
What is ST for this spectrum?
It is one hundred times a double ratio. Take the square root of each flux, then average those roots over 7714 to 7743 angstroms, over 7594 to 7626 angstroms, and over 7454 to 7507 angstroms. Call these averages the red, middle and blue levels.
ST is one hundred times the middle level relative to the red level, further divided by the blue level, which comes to 25.2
